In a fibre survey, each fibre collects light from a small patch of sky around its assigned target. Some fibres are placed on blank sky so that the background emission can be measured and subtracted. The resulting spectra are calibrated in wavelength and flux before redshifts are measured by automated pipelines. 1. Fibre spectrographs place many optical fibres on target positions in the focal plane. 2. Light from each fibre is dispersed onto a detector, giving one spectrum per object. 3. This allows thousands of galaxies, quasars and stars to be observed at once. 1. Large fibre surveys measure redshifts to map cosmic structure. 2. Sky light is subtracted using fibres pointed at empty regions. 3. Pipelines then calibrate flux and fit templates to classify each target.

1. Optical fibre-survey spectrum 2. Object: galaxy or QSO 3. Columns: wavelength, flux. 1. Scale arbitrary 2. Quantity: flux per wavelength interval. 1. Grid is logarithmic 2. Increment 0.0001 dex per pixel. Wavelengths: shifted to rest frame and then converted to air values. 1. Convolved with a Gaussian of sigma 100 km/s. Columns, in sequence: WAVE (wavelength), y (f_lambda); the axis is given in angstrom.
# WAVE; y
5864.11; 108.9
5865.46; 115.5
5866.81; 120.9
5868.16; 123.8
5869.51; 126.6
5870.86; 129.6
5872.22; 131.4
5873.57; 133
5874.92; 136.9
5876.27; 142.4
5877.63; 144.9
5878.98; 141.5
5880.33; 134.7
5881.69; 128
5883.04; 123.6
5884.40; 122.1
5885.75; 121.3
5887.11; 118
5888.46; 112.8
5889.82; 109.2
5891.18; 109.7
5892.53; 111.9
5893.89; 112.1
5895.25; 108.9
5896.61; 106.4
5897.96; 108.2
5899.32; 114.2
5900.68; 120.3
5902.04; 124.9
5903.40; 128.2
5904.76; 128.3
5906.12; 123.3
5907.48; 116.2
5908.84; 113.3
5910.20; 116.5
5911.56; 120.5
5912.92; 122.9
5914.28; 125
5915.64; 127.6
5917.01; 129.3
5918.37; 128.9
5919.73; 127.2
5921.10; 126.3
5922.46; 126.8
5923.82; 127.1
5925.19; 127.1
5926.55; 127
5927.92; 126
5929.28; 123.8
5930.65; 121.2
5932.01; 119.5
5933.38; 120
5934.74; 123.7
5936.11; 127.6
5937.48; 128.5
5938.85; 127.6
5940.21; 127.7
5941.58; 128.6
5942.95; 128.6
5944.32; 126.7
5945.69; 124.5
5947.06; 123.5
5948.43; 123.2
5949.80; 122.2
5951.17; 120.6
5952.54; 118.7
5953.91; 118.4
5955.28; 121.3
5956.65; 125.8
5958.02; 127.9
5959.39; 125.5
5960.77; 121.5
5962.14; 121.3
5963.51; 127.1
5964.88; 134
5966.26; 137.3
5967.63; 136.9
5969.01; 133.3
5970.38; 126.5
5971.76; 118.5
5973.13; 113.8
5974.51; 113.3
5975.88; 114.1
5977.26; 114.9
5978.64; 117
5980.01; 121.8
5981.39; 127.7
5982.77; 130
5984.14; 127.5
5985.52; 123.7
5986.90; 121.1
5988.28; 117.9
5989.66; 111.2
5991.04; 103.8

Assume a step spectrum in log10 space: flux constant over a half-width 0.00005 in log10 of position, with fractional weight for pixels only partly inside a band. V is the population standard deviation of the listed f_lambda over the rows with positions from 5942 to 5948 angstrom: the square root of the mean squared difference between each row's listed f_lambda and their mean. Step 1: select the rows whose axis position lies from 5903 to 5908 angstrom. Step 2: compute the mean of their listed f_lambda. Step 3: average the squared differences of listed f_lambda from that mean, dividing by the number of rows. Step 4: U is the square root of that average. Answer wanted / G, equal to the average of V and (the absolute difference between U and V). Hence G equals 2.5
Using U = 5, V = 2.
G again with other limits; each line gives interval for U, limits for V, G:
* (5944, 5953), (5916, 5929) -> 1.2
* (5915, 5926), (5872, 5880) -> 4.5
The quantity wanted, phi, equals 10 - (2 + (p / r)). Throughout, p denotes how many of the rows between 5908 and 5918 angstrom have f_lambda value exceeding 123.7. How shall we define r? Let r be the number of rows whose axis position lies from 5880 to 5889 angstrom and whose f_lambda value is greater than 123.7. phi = 6.5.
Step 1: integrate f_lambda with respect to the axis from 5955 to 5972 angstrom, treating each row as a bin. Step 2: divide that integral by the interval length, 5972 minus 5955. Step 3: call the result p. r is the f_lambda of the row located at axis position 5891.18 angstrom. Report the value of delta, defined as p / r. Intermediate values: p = 128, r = 109.7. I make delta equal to 1.17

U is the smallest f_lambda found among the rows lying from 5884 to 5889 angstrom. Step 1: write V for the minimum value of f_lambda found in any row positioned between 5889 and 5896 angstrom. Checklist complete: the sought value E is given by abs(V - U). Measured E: 4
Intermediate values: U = 112.8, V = 108.9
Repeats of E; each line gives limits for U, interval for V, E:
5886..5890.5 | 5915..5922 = 17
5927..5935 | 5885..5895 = 10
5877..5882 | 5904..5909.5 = 15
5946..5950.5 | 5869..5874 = 4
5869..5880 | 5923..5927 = 0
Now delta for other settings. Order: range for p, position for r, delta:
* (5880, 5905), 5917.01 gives 0.91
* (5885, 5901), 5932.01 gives 0.94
